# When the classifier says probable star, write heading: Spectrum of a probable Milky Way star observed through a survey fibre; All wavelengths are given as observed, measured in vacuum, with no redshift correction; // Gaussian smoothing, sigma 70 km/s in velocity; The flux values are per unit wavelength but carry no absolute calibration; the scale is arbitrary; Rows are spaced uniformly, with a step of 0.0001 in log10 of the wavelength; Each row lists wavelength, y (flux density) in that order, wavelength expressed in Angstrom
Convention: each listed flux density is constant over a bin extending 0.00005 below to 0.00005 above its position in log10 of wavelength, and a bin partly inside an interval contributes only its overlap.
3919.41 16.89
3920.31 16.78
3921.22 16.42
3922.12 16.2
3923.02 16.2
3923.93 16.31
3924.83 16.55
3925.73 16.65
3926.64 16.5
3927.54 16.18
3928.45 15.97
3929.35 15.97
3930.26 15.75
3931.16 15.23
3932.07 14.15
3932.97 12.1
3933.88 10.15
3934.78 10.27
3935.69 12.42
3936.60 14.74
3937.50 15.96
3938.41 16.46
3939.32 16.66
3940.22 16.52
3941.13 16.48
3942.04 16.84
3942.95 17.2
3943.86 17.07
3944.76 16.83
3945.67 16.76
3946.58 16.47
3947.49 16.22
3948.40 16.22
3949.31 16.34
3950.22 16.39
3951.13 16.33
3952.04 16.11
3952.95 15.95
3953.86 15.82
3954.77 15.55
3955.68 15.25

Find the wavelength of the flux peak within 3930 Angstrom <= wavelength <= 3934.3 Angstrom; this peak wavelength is 3930.26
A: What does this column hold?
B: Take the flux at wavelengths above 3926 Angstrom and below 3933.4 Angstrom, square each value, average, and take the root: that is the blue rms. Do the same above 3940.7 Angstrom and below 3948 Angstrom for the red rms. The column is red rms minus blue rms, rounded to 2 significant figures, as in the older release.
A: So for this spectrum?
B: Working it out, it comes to 1.4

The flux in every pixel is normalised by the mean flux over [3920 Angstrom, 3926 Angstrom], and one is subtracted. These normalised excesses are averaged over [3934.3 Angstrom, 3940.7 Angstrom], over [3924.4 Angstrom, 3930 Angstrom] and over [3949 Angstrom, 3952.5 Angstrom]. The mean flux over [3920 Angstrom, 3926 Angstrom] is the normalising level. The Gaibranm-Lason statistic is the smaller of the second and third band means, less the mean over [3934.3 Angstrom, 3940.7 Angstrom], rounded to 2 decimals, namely 0.10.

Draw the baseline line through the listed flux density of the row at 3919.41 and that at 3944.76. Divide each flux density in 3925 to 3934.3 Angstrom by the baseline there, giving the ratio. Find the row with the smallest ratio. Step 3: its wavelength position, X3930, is 3933.88 Angstrom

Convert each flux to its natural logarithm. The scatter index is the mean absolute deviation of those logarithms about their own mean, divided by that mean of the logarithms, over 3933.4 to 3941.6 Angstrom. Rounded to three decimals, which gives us 0.066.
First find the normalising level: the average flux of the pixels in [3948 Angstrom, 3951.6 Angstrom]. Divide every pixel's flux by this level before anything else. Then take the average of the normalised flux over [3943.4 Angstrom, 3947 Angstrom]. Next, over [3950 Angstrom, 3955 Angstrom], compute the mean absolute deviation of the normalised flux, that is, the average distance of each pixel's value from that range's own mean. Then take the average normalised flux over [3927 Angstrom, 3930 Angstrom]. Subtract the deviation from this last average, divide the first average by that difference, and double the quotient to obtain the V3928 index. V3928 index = 2.13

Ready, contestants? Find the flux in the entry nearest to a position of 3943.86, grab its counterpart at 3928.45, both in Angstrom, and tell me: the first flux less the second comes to 1.10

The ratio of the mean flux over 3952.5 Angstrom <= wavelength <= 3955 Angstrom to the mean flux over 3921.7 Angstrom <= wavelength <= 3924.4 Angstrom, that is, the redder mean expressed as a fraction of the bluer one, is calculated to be 0.97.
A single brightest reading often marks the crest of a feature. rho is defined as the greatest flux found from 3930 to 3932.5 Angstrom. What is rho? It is 15.75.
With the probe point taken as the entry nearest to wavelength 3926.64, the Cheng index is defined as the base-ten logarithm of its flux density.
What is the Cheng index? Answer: 1.22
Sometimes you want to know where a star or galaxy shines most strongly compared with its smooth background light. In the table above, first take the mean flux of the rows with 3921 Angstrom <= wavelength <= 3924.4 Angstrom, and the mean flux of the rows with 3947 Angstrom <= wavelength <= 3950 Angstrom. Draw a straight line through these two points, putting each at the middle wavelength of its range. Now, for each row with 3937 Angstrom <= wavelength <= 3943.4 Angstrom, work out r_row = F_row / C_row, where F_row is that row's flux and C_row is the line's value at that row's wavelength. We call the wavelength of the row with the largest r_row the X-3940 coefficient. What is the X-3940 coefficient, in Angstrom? 3942.95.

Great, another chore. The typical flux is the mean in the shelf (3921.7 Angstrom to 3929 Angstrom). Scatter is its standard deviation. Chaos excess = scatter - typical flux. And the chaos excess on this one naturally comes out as -16.1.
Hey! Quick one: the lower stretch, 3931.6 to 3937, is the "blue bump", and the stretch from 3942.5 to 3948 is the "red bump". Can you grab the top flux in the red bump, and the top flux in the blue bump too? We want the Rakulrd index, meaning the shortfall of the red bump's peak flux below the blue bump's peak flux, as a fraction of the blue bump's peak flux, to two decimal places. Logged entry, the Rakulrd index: -0.17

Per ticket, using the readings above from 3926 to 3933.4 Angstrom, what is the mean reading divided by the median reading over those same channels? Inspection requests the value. 0.96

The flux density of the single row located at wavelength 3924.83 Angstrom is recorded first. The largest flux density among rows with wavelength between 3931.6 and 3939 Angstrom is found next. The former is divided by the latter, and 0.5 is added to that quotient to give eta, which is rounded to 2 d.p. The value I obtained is 1.51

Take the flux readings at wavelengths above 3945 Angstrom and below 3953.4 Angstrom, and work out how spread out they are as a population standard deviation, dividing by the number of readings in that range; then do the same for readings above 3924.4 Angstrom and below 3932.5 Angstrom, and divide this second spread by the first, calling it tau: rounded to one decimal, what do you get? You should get 3.4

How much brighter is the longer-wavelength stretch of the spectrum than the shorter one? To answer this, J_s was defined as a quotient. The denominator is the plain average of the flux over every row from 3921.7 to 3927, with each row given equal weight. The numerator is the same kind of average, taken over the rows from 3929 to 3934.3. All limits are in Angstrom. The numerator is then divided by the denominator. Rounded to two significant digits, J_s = 0.85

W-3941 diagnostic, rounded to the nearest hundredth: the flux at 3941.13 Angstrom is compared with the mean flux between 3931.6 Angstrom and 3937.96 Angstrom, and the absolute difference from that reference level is 3.65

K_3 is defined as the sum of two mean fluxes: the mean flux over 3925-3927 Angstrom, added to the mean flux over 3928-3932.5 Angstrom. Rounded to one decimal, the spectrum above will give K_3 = 32.0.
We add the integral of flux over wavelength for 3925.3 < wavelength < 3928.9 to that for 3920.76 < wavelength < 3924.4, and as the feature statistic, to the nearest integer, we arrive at 118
